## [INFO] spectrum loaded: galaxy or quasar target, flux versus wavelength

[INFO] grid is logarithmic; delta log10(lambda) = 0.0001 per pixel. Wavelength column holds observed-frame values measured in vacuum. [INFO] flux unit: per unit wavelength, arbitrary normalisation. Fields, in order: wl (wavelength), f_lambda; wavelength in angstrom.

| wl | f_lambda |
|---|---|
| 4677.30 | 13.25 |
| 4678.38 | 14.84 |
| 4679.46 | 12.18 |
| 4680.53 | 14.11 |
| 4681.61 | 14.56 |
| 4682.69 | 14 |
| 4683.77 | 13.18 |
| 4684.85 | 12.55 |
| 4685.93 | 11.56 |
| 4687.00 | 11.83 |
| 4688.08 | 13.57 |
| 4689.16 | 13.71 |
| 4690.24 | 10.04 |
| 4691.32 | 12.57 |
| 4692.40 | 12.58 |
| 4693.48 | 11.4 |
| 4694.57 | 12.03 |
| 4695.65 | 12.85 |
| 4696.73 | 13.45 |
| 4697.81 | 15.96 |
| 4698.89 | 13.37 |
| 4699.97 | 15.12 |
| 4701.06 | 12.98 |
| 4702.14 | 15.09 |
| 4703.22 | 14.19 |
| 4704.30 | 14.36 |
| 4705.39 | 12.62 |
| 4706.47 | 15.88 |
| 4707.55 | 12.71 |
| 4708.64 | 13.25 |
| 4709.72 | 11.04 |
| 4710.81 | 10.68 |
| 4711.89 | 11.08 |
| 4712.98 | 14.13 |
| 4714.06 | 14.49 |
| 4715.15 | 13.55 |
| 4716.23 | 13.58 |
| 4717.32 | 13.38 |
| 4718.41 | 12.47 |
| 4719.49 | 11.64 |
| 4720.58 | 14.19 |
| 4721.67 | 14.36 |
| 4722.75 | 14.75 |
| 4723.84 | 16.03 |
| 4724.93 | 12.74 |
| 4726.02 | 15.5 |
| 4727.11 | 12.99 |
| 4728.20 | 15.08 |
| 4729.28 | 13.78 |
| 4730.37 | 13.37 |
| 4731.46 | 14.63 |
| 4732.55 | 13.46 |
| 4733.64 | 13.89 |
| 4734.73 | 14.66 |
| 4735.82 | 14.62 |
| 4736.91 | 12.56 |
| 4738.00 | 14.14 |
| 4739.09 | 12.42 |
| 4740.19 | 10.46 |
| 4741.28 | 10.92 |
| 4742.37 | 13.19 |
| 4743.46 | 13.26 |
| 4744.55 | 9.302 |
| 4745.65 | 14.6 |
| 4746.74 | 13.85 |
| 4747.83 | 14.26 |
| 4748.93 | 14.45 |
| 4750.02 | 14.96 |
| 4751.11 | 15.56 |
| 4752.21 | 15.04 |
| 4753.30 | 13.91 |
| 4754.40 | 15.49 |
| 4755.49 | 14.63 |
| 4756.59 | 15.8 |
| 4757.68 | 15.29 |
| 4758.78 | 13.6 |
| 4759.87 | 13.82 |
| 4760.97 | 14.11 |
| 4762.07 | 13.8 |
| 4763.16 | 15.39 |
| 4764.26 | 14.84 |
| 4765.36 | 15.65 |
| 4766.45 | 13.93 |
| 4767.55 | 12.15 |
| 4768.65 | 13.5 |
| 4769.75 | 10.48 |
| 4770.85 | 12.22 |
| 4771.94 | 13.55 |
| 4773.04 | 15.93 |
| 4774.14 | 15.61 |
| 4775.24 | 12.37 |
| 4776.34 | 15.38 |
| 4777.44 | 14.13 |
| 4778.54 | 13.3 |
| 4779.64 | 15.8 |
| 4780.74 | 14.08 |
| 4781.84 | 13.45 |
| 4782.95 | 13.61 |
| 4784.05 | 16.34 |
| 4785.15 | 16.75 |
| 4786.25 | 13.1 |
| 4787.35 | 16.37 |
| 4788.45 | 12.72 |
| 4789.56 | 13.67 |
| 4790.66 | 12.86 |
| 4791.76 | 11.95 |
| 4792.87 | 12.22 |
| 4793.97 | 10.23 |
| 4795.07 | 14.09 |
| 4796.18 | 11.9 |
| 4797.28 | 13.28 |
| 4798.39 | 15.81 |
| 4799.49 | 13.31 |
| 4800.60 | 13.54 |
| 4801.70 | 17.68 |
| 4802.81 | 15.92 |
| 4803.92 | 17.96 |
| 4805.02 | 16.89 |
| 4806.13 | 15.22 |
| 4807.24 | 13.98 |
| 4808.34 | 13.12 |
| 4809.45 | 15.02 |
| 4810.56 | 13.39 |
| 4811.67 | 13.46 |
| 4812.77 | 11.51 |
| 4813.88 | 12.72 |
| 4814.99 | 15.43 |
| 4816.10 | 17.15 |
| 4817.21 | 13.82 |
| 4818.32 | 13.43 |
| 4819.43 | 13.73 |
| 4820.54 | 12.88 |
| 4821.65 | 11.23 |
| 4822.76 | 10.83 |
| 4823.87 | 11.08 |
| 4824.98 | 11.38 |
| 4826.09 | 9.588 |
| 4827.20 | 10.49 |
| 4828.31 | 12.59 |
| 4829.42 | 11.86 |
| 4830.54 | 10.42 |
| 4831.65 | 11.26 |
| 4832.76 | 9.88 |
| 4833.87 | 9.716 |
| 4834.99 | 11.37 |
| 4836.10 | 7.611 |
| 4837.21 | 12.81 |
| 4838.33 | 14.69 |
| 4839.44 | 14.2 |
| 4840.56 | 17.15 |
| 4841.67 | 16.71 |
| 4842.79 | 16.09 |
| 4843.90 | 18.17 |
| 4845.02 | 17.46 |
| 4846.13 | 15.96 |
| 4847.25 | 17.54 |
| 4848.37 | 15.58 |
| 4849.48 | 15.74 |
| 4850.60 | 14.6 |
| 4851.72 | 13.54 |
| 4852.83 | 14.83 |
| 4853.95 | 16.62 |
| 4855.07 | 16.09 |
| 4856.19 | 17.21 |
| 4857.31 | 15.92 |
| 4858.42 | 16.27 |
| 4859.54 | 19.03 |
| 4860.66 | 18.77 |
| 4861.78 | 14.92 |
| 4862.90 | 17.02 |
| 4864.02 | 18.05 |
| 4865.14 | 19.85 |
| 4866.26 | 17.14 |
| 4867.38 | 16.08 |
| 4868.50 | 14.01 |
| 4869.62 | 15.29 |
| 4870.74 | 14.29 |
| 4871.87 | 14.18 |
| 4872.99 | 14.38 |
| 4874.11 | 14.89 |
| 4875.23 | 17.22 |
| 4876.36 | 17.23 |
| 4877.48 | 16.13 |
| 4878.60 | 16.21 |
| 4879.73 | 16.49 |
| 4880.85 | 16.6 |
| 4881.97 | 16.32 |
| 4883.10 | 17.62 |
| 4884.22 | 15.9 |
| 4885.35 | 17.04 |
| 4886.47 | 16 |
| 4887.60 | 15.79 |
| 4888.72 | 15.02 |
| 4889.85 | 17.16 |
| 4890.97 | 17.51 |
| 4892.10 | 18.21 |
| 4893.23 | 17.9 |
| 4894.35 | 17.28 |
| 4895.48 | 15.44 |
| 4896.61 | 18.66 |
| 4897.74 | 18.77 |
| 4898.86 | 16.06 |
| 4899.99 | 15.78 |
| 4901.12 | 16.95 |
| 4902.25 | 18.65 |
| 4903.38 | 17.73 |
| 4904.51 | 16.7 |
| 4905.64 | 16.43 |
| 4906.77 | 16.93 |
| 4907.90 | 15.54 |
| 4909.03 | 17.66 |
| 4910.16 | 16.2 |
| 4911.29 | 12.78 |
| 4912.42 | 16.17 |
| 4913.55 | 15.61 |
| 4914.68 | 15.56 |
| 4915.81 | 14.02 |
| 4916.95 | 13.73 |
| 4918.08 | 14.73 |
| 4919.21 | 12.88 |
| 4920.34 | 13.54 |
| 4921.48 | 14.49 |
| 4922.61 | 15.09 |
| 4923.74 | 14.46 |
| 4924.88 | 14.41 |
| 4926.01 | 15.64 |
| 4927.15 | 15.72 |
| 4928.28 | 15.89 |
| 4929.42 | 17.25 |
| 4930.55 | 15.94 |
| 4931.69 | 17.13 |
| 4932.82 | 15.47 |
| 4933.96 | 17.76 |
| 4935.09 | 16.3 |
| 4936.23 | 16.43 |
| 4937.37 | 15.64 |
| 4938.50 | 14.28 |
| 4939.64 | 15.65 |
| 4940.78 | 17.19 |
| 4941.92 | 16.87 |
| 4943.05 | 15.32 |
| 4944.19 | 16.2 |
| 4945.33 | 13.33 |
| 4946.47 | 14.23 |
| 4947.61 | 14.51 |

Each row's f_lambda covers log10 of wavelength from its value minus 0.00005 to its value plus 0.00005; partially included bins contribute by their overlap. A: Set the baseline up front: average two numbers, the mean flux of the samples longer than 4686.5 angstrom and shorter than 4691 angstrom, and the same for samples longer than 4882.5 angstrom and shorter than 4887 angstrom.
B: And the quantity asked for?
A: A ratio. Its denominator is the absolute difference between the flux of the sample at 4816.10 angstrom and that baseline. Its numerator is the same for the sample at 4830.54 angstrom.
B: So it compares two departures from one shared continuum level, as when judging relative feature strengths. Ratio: 1.51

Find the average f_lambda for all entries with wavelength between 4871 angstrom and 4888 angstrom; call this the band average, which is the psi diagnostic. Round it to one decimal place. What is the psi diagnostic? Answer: 16.1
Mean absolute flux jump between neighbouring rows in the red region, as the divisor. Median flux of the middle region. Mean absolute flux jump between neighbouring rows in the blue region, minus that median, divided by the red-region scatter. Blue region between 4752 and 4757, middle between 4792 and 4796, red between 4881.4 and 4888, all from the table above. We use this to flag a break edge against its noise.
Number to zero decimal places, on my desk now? -10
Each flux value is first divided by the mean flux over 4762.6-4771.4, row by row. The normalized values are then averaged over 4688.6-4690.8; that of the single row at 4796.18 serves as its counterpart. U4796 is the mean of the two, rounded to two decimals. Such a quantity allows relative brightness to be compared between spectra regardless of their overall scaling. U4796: 0.88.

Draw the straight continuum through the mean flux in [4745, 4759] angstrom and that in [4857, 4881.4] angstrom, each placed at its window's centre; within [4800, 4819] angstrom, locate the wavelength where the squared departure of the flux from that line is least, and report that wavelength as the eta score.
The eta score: 4814.99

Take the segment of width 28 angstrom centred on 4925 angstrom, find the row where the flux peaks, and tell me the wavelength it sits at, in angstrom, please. 4933.96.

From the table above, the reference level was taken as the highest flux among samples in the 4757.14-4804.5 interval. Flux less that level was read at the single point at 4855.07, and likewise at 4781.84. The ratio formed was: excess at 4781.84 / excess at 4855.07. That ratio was 2.4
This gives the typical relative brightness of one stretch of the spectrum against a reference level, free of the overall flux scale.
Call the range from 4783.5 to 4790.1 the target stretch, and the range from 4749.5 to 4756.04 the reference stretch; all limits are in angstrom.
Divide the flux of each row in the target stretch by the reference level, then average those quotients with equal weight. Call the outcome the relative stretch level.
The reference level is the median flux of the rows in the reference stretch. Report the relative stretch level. 0.99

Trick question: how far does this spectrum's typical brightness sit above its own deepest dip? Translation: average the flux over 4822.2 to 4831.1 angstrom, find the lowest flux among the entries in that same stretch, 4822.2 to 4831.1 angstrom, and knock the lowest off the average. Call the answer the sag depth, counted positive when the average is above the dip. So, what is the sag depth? 1.4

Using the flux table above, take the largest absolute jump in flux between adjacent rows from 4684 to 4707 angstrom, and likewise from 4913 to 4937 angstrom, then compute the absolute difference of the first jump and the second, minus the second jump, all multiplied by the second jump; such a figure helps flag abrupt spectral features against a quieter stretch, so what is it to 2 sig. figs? -2.1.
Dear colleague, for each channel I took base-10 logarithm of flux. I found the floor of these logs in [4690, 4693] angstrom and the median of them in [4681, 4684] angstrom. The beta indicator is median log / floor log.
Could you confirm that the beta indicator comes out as 1.14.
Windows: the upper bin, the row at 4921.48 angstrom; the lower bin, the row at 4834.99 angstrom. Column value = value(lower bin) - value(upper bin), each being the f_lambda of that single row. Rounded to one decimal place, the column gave -3.1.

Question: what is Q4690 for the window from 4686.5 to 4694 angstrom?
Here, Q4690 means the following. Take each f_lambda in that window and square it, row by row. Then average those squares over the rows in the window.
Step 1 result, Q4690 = 151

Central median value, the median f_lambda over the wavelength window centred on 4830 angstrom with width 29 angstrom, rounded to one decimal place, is 12.2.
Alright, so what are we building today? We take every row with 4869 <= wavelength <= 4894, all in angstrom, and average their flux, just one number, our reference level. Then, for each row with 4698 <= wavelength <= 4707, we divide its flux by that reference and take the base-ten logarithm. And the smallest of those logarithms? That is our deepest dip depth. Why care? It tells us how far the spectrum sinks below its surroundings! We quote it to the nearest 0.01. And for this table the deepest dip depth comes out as -0.11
